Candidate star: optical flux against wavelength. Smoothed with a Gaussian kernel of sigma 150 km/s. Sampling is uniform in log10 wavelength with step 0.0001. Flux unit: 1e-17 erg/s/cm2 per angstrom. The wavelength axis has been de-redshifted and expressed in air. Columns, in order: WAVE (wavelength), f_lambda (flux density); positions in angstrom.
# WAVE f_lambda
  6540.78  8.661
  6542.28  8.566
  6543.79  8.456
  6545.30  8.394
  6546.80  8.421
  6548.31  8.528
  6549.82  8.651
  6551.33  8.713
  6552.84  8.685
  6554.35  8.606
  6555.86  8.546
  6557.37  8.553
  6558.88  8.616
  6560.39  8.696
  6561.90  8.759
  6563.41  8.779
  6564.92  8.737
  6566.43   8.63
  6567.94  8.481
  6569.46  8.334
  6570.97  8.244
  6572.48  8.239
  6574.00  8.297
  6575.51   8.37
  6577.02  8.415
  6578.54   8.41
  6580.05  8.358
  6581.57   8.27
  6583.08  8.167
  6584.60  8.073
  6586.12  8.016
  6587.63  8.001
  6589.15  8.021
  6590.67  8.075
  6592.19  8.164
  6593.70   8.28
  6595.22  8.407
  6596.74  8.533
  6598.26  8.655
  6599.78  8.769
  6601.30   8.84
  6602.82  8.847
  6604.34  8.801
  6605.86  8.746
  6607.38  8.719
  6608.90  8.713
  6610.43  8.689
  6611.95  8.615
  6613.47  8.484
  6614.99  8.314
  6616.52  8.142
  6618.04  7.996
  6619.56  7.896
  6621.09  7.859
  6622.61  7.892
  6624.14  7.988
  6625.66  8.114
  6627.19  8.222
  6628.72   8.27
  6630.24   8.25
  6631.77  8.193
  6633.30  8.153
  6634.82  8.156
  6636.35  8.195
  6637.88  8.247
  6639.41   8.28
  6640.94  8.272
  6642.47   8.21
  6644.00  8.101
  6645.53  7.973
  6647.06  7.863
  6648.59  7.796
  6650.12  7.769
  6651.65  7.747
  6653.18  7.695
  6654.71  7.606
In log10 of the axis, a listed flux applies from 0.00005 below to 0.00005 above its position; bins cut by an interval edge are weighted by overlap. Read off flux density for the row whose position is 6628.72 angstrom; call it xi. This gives 8.27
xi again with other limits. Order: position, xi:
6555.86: 8.546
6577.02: 8.415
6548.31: 8.528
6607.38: 8.719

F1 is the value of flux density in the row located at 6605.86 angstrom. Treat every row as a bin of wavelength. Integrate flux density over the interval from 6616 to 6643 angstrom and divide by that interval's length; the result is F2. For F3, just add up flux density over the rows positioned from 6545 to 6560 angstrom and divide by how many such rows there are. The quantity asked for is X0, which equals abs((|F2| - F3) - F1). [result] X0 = 9.2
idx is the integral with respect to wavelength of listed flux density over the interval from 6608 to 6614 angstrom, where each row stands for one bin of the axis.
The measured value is 52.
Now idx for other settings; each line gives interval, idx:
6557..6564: 61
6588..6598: 83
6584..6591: 56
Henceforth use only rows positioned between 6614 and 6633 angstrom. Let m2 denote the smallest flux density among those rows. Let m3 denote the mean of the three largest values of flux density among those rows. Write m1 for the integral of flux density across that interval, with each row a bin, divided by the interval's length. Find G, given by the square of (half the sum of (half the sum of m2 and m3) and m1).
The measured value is 65.3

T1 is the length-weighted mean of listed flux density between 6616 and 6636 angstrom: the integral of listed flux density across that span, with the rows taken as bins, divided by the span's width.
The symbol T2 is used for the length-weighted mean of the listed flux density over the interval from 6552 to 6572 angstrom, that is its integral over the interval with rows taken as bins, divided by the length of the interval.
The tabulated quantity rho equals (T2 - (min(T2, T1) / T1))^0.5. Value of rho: 2.75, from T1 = 8.09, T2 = 8.59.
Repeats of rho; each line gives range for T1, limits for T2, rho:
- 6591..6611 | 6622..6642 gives 2.69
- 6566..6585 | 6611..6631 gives 2.68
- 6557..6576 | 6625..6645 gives 2.69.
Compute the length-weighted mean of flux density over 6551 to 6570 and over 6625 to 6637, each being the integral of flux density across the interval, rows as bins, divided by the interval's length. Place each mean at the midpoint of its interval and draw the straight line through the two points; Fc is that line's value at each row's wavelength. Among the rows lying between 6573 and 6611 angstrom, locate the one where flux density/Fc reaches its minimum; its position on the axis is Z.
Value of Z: 6587.63 angstrom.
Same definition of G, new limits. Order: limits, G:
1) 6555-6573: 72.7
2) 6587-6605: 71.1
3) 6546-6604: 71.1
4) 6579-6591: 66.1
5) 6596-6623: 70.8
